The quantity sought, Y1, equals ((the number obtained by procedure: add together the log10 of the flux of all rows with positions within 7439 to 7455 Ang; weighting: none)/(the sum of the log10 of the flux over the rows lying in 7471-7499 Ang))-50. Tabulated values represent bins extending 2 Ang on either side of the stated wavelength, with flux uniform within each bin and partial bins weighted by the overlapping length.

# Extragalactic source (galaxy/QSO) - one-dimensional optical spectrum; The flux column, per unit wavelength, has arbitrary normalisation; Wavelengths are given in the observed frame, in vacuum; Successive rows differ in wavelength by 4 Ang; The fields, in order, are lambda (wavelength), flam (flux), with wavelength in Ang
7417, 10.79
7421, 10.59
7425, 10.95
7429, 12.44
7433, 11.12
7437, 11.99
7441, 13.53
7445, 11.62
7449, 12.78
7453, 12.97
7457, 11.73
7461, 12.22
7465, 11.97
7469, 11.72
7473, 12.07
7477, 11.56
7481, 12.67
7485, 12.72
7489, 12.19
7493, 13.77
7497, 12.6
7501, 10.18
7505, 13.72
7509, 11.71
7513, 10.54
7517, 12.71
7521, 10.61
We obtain -49.4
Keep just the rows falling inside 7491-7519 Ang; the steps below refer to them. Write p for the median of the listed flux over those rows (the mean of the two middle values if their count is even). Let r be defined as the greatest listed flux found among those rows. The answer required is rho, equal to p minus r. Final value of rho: -1.2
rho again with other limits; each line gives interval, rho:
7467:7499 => -1.4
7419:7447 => -1.9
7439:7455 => -0.7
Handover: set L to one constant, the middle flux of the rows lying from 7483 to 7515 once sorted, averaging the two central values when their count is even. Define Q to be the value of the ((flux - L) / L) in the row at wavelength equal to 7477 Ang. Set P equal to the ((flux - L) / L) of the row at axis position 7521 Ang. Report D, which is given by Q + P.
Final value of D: -0.21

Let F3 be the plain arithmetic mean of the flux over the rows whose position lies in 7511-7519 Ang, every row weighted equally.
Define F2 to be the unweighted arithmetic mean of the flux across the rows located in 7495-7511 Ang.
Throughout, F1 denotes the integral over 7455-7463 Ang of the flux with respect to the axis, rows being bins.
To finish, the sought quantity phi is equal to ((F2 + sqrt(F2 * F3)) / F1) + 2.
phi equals 2.25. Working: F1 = 96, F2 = 12.1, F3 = 11.6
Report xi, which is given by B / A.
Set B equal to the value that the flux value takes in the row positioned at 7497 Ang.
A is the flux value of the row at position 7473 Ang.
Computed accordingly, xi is 1.04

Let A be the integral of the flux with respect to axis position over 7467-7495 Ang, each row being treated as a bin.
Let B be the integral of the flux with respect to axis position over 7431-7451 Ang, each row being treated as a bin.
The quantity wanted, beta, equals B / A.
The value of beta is 0.7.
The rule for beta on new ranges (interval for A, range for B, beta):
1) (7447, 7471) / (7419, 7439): 0.8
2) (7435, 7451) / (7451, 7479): 1.7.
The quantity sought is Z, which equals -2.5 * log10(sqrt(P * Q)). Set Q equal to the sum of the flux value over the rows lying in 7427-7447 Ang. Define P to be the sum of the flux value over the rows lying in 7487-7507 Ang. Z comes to -4.473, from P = 62.5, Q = 60.7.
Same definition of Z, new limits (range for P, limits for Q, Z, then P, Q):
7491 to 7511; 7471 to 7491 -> -4.474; 62.0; 61.2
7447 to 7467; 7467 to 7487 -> -4.467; 61.7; 60.7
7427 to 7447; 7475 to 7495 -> -4.477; 60.7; 62.9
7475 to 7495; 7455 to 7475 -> -4.468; 62.9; 59.7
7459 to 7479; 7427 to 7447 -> -4.447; 59.5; 60.7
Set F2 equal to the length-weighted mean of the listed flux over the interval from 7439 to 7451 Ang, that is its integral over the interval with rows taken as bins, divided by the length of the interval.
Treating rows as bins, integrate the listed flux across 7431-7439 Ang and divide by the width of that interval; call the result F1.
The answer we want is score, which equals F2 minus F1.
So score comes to 1.1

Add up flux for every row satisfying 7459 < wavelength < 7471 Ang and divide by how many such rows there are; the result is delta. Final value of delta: 12.0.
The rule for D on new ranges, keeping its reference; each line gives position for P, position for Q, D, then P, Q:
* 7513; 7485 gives -0.12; -0.15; 0.03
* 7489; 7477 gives -0.08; -0.02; -0.07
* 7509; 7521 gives -0.20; -0.06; -0.14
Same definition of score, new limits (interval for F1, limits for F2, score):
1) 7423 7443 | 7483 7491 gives 0.4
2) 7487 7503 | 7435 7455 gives 0.4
